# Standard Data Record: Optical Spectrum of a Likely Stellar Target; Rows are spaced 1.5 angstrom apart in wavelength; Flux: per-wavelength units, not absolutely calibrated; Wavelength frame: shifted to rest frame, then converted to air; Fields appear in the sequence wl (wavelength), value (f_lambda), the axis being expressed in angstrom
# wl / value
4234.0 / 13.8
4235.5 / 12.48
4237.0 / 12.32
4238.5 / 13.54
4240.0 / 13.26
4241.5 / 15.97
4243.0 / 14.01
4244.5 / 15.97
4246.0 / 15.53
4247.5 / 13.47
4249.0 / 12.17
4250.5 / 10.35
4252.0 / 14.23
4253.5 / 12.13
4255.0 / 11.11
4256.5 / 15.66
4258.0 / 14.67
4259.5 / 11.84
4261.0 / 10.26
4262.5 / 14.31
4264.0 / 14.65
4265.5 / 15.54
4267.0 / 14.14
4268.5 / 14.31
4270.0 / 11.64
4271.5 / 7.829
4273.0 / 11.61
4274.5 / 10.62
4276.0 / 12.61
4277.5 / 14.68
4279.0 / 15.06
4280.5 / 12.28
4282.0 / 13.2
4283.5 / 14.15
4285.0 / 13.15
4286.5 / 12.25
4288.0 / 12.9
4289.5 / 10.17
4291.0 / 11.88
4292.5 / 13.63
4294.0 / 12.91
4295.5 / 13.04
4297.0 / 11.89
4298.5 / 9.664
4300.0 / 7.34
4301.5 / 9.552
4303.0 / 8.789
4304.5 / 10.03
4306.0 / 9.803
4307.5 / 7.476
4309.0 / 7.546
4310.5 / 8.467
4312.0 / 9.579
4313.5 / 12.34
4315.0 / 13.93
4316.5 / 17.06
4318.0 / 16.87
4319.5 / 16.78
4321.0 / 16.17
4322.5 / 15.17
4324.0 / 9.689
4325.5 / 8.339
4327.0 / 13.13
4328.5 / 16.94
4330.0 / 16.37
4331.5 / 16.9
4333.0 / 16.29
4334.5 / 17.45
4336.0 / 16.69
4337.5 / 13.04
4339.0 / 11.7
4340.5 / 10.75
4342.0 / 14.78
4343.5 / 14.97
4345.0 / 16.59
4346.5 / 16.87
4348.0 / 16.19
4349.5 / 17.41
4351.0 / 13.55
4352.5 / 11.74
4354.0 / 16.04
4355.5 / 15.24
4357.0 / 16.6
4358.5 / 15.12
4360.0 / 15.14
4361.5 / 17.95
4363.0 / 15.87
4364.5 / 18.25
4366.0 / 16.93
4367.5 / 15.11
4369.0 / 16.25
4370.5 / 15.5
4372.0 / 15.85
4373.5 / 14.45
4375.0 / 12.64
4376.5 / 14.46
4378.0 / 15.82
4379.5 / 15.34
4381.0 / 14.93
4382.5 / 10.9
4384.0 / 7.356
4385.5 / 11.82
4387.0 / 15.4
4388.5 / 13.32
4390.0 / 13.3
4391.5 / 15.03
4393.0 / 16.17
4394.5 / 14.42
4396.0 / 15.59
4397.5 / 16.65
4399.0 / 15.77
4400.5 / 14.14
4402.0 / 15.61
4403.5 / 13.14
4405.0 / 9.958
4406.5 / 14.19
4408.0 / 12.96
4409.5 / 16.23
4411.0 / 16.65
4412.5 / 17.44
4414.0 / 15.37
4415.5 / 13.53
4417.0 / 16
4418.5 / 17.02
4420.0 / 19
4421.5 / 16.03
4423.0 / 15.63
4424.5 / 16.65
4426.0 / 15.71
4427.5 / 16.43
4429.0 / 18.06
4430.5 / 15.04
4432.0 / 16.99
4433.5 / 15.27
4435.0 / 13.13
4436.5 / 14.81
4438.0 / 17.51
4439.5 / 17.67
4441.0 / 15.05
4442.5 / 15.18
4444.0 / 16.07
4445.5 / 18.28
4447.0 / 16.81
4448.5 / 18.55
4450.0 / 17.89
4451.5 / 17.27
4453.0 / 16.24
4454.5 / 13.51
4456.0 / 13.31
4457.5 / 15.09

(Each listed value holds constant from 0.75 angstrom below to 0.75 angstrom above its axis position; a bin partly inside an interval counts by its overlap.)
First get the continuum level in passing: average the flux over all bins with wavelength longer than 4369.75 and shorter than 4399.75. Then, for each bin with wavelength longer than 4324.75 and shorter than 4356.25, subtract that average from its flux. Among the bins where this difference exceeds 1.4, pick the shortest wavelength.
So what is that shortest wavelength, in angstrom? 4328.5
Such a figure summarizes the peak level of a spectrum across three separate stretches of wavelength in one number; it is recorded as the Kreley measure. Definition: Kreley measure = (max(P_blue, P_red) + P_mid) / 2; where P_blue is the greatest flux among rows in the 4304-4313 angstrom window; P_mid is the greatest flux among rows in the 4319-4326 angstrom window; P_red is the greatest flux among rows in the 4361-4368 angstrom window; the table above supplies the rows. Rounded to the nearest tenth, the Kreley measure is 17.5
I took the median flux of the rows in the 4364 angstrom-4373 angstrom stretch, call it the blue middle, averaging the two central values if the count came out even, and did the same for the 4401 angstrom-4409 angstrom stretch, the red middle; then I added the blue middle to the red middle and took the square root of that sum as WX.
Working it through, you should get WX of 5.40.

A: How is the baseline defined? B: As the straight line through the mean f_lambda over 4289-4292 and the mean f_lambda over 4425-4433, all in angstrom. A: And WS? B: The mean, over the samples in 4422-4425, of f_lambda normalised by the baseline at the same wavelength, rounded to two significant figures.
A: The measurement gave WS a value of 0.99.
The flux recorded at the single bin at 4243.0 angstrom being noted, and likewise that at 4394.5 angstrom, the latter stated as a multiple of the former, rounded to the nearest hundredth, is 1.03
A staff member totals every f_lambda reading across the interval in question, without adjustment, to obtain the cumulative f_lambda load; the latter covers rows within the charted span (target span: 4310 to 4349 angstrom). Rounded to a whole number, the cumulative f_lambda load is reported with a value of 373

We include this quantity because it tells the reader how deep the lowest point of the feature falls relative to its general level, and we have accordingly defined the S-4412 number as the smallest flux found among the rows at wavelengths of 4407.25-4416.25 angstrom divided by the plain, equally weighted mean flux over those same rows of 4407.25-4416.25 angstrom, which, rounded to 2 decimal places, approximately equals 0.84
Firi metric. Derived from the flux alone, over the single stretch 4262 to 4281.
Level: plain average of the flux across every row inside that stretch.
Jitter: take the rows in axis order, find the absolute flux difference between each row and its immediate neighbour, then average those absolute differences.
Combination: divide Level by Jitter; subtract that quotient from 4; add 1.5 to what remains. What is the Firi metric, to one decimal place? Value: -1.8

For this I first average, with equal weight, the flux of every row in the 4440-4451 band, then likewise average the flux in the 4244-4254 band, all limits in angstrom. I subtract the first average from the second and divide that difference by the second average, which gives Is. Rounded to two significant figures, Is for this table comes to -0.26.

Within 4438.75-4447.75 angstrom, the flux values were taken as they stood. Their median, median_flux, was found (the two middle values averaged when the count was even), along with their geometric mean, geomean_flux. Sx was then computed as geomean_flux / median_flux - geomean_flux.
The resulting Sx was -15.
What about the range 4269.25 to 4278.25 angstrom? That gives -10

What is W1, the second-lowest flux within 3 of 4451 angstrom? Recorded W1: 17.27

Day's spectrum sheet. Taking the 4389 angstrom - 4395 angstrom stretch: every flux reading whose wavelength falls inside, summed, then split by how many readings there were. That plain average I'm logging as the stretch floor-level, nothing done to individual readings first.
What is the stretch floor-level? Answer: 14.7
